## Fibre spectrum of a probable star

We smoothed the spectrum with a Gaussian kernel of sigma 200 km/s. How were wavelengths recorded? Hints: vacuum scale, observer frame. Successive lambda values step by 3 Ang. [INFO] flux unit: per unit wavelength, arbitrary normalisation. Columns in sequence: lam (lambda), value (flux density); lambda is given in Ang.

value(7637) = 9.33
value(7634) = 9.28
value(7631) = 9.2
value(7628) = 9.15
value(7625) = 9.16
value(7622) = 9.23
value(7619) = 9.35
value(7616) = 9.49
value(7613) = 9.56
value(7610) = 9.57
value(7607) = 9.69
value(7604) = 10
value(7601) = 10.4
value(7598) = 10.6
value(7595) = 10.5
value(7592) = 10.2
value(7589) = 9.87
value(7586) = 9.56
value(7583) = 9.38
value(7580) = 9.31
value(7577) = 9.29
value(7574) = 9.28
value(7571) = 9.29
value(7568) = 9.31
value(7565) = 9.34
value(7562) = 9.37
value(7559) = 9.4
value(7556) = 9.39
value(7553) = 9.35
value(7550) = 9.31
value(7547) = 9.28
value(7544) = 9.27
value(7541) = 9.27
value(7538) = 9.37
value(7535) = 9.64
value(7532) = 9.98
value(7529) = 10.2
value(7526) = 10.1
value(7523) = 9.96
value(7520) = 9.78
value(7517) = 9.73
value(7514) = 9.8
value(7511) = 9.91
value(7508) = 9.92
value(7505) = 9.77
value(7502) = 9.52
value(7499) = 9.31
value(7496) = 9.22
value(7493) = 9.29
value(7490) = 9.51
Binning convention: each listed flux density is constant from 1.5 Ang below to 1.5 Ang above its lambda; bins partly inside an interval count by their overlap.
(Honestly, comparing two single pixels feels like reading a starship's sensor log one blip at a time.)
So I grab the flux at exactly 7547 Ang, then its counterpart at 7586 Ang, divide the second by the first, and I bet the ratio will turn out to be 1.03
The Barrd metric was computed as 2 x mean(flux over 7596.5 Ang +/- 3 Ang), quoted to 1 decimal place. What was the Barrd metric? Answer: 21.1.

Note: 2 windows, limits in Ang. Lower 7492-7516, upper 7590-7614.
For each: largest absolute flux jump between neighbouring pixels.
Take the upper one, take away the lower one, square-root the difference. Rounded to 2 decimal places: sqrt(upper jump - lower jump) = 0.39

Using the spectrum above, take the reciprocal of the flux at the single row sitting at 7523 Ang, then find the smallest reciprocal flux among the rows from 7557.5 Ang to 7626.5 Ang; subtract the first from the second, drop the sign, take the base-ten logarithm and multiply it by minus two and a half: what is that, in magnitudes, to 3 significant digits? 5.54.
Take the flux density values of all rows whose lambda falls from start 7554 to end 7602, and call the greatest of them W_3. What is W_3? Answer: 10.6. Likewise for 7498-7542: 10.2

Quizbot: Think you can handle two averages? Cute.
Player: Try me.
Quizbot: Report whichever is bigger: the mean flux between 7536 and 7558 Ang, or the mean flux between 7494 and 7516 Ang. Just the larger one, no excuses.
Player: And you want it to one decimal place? 9.6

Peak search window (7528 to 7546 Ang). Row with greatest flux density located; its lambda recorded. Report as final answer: 7529 Ang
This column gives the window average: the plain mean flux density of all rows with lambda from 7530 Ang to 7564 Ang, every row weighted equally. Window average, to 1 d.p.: 9.4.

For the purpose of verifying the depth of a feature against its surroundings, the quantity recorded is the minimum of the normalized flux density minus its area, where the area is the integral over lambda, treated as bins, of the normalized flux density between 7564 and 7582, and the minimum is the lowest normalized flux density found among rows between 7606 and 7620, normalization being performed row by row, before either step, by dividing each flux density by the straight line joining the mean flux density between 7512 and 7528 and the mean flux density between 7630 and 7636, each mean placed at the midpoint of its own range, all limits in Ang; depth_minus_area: -16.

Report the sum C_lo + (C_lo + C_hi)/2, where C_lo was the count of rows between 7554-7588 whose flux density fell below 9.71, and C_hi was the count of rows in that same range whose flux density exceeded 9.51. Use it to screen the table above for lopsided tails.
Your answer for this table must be 17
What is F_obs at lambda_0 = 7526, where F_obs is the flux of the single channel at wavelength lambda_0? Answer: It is 10.1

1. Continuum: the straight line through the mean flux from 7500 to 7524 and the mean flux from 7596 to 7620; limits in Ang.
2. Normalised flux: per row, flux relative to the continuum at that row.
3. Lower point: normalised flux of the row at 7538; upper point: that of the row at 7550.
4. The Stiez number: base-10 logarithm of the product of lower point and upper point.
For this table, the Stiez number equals -0.043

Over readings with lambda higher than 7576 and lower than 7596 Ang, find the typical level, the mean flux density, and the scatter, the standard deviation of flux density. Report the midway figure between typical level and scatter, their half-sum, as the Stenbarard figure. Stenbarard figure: 5.1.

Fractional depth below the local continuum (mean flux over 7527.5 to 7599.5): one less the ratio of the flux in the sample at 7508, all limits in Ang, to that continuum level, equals -0.036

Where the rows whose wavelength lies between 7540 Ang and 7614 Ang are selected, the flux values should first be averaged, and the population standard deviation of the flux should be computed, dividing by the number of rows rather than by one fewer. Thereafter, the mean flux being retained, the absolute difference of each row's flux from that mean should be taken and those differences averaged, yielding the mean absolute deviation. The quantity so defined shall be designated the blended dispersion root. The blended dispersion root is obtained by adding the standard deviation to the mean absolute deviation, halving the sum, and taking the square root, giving 0.61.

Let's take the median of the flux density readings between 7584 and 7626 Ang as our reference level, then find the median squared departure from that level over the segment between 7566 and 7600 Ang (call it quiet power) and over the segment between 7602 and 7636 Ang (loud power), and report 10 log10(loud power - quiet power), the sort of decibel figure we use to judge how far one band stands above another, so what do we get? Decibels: -21.6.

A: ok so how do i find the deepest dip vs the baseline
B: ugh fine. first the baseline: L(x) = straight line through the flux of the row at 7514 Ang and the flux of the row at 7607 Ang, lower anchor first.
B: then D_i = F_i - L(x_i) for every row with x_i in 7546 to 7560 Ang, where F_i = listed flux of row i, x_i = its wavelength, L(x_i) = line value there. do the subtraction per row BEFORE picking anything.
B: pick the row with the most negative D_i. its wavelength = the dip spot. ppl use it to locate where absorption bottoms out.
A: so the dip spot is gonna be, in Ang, 7547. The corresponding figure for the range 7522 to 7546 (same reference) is 7541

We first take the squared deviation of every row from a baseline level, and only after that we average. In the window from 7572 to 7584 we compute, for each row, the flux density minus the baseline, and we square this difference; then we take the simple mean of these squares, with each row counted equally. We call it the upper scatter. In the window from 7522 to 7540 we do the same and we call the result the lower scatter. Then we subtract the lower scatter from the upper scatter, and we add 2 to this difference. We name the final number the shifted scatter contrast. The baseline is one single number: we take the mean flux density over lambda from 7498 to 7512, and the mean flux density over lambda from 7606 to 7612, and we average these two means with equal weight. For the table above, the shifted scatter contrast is 1.99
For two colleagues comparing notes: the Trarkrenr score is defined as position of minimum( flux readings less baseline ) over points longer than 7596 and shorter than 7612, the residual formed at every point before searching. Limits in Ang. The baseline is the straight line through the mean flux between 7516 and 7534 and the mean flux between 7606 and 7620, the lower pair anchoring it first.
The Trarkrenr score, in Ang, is 7610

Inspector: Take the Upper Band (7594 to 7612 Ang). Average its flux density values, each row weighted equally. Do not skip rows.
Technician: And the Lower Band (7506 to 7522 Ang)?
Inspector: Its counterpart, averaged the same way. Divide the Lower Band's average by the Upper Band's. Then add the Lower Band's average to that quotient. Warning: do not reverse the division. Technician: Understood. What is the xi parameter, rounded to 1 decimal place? 10.8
